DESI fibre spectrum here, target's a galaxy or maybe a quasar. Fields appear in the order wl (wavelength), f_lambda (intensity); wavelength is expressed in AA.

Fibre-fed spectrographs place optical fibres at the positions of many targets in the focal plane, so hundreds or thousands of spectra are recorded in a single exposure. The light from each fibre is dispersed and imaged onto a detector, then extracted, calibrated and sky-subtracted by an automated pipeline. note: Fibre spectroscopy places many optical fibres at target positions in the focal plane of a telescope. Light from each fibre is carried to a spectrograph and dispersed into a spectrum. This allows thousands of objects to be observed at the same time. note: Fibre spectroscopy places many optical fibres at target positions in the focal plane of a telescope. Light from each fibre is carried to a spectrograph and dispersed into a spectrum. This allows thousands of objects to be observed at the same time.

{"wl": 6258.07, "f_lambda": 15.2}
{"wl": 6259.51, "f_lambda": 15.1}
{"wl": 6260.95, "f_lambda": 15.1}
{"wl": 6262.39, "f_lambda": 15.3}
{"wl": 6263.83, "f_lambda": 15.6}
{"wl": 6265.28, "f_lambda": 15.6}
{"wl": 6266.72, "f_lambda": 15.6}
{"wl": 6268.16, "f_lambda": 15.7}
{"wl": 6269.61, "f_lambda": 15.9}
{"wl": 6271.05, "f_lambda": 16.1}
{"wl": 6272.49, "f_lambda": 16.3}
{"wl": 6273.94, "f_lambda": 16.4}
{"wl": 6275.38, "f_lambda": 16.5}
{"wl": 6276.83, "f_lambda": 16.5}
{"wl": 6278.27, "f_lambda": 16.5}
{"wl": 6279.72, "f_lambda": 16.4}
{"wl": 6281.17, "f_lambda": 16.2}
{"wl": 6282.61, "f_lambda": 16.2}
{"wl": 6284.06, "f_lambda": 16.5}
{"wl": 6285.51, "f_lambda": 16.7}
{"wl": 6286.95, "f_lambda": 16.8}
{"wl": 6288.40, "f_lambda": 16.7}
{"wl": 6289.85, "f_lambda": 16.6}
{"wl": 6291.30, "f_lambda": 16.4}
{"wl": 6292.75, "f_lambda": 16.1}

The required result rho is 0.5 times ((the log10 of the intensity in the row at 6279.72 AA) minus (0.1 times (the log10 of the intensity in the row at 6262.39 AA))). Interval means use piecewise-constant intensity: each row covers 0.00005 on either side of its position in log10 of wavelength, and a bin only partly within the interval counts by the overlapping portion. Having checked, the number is 0.548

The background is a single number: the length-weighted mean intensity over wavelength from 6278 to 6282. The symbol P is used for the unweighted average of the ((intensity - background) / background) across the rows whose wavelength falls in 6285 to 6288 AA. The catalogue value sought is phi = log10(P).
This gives -1.60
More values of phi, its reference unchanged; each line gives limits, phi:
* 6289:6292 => -2.01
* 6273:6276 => -2.17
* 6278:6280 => -2.17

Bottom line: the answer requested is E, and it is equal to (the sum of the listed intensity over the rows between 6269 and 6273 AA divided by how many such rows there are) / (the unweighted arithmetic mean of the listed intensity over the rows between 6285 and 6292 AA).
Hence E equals 0.97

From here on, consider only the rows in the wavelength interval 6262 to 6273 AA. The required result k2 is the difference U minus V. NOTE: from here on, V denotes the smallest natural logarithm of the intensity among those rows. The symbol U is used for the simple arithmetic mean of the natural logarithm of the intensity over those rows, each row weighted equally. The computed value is 0.030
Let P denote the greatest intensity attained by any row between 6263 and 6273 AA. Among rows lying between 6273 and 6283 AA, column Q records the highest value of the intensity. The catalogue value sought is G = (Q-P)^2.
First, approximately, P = 16.3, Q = 16.5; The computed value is 0.04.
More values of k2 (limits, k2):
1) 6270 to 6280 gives 0.018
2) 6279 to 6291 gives 0.019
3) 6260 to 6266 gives 0.020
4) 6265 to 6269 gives 0.002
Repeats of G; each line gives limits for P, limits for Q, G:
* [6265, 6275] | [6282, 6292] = 0.16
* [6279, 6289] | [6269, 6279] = 0.09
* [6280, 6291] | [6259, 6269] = 1.21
